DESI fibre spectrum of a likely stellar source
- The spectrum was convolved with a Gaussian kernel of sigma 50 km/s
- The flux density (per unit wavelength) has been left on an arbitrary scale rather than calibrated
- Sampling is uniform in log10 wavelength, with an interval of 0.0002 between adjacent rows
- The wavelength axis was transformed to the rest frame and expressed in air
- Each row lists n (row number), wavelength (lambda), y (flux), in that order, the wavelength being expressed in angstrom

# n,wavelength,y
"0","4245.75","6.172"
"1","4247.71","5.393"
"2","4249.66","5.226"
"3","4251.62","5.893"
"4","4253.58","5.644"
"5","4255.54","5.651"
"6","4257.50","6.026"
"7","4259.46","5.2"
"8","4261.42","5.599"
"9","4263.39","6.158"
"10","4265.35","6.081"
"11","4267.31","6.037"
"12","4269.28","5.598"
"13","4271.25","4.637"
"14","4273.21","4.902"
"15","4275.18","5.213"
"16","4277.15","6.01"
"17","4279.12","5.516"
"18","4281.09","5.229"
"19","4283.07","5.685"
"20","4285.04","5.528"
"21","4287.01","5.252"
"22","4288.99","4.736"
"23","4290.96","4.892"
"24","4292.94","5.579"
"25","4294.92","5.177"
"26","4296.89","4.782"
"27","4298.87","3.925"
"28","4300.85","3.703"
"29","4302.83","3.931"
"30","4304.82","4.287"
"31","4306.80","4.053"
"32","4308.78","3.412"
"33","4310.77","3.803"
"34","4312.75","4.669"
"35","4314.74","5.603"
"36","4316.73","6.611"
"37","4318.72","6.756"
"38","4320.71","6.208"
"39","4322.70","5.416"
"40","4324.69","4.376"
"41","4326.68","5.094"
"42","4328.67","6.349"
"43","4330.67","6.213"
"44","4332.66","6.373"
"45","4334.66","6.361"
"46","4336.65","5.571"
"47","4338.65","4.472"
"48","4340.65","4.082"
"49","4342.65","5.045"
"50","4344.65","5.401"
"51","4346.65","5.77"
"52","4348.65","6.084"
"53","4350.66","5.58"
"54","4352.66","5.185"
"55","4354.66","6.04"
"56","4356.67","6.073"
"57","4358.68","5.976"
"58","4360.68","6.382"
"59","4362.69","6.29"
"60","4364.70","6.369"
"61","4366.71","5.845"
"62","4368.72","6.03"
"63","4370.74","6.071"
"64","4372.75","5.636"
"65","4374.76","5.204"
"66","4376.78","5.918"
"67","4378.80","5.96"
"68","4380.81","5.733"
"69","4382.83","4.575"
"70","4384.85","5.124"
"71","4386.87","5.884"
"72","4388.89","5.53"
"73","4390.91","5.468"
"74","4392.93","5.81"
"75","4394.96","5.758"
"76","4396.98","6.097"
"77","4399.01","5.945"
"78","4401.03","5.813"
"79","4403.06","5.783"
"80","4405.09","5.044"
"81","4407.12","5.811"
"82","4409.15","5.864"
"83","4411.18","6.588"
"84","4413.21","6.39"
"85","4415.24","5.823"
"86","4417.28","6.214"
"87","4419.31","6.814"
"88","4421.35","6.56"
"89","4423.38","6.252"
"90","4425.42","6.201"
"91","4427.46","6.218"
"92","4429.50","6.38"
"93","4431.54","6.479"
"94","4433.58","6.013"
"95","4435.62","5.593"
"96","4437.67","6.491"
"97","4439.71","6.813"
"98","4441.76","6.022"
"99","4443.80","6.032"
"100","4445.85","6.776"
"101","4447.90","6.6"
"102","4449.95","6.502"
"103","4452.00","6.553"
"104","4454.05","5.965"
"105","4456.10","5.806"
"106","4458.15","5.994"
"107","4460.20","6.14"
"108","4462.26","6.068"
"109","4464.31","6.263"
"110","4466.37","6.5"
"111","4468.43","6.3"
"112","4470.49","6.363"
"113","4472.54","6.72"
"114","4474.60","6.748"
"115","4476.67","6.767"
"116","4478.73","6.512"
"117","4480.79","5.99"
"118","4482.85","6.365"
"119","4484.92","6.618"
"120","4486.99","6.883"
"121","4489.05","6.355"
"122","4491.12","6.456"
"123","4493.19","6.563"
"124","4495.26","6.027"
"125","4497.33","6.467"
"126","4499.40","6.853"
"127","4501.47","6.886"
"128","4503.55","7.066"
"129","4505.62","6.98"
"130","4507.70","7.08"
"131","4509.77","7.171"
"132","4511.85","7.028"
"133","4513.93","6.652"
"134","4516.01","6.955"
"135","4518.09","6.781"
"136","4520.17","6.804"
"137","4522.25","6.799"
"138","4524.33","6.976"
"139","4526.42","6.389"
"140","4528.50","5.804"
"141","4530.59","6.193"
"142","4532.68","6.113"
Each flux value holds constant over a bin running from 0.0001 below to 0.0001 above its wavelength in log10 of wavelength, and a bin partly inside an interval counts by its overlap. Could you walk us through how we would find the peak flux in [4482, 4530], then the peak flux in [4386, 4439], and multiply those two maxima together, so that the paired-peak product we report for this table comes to 48.9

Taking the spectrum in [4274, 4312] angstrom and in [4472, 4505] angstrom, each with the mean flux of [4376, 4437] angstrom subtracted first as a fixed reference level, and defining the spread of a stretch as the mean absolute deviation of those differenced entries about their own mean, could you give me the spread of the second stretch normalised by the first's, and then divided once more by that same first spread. 1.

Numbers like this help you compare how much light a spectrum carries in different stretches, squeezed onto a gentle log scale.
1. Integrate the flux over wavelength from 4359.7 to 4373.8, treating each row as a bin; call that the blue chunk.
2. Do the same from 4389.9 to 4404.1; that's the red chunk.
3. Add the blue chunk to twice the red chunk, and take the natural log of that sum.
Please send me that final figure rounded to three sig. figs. 5.52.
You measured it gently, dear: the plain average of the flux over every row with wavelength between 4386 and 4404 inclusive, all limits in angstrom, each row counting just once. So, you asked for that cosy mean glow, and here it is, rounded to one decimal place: 5.8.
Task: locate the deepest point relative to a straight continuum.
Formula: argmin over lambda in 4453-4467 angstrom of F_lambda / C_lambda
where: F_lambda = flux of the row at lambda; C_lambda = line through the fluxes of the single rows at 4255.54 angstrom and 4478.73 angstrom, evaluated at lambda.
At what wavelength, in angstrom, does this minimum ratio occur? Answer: 4456.10 angstrom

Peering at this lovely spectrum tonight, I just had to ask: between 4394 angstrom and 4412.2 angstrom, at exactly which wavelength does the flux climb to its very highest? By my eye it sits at 4411.18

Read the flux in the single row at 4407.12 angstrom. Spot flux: 5.811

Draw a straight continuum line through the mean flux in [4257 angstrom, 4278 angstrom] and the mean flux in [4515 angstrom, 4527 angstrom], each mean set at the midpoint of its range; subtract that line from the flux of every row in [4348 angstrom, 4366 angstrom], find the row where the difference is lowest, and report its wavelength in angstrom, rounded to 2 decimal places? 4352.66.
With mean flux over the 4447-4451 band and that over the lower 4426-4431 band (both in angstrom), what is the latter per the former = 1.0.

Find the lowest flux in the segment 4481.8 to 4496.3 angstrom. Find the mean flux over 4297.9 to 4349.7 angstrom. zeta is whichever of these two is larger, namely 6.03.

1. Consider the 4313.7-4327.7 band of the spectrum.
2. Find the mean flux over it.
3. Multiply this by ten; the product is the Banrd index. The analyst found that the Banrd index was 57.2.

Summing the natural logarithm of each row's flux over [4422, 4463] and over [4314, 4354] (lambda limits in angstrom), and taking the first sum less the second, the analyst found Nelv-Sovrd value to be 2.2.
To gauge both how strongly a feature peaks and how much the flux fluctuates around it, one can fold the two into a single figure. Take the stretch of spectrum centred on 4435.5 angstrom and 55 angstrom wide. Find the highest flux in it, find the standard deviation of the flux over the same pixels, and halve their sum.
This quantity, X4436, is 3.57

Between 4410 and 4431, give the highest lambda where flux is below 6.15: 4415.24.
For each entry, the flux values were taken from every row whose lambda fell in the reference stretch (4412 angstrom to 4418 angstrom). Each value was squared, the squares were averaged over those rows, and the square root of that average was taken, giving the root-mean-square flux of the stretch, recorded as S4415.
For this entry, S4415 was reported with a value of 6.1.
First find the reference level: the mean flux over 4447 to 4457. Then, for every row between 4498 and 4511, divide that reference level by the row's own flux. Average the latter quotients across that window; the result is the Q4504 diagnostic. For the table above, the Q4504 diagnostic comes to 0.90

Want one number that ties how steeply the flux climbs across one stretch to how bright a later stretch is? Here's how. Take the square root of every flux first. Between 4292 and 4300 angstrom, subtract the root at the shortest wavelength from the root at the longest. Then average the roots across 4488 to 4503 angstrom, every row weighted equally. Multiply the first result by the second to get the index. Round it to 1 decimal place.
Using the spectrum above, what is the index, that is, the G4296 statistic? -1.0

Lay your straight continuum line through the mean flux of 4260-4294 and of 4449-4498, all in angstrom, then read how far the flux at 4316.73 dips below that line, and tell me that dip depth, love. -1.0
